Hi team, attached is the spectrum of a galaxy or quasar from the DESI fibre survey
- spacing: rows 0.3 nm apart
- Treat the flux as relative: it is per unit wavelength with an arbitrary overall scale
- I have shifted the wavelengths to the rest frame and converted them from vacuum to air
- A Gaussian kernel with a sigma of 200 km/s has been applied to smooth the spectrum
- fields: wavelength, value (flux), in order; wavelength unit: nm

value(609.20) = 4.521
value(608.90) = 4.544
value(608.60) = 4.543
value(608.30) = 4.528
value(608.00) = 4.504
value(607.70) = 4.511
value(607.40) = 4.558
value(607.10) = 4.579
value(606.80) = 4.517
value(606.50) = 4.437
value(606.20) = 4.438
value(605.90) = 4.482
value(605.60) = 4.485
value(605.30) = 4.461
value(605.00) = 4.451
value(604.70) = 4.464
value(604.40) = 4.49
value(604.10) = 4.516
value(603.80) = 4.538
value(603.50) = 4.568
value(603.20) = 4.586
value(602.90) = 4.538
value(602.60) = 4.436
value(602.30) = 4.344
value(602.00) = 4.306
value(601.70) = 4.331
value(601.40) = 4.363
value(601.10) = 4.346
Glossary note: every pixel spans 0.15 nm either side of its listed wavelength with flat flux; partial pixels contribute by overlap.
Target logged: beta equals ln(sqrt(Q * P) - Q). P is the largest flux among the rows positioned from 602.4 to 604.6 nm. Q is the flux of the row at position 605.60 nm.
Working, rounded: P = 4.586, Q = 4.485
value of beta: -3.0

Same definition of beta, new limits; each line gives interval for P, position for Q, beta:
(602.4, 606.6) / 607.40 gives -4.3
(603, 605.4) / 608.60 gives -3.8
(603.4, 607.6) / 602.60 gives -2.6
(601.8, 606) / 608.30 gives -3.5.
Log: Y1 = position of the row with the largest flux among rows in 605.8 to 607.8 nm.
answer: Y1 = 607.10 nm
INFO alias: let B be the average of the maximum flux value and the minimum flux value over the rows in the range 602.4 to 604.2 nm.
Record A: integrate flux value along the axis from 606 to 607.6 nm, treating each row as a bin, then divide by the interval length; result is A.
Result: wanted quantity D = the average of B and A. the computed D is 4.51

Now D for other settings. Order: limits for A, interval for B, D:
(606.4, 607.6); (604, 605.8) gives 4.50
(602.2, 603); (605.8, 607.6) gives 4.47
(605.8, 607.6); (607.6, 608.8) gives 4.51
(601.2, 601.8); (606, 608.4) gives 4.43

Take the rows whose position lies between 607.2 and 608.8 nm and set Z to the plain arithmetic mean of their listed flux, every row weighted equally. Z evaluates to 4.53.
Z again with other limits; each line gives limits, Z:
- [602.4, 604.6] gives 4.52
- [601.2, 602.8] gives 4.36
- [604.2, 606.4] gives 4.47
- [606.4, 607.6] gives 4.52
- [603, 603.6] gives 4.58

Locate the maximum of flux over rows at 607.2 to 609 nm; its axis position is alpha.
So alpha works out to 607.40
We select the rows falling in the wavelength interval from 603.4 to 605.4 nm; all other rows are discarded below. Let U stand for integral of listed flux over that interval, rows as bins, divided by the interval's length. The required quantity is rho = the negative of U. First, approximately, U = 4.50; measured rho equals -4.50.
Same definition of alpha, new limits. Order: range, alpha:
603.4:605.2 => 603.50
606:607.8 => 607.10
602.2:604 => 603.20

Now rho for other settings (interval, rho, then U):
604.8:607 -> -4.47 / 4.47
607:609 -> -4.54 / 4.54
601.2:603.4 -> -4.42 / 4.42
